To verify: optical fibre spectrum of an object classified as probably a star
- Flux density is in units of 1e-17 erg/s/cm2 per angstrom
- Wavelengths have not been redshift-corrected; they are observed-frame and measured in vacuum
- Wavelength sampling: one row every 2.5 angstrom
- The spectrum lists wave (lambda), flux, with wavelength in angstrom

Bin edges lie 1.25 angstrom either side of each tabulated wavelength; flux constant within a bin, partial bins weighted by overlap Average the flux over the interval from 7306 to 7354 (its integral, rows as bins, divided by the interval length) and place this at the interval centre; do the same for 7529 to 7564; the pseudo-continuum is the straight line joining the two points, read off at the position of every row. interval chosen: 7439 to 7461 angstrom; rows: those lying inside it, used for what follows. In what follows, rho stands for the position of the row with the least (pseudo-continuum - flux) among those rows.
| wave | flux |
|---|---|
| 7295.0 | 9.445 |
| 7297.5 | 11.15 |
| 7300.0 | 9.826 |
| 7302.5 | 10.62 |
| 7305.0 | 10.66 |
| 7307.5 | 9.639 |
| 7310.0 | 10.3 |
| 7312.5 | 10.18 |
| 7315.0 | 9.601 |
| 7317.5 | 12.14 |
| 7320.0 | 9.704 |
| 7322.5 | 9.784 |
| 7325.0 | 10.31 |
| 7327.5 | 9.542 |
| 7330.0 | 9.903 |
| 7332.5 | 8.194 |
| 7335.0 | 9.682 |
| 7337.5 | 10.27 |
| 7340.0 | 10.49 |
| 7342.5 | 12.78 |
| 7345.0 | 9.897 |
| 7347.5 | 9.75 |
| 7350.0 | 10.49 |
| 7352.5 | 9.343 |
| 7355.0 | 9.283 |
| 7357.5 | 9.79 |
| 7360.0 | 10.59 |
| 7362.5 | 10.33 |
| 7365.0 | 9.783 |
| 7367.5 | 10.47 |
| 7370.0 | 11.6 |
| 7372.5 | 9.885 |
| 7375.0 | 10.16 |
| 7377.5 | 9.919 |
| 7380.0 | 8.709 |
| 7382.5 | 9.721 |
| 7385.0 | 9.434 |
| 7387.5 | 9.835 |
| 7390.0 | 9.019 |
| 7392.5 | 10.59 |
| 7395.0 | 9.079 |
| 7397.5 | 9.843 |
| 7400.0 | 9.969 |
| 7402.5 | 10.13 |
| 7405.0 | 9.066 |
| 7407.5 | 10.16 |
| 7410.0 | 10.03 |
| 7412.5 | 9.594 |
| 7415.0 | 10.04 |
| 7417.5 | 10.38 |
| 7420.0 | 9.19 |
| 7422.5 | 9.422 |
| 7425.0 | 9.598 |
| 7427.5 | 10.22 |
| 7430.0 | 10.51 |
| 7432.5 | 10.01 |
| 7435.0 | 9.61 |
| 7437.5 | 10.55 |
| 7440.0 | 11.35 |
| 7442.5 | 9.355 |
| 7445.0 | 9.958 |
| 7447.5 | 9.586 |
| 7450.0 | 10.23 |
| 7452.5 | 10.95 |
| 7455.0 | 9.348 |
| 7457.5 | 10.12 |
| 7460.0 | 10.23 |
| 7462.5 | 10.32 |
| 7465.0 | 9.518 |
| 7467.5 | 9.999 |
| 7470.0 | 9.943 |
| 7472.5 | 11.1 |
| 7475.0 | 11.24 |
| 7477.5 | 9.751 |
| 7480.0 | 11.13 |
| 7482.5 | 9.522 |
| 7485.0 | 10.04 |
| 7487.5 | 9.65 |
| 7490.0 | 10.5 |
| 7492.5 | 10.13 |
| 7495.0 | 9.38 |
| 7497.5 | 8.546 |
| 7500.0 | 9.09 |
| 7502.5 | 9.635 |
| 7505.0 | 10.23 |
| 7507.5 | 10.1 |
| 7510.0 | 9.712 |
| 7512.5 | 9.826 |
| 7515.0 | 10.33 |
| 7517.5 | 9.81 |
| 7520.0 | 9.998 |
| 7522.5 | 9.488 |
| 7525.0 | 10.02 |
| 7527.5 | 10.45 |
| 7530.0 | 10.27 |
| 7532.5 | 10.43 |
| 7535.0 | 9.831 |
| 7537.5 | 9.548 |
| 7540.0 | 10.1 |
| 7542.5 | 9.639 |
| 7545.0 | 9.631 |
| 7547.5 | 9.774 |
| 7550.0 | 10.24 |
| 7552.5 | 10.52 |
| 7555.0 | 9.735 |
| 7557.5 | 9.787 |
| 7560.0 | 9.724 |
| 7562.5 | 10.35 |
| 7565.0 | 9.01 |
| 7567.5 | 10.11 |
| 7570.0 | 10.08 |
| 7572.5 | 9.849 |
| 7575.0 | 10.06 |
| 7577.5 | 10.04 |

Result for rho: 7440.0 angstrom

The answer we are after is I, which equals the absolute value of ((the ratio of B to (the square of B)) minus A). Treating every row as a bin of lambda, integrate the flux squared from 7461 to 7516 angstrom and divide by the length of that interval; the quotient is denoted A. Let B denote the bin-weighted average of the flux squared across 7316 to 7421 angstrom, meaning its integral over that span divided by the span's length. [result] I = 100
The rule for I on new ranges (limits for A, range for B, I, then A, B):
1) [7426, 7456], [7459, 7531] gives 103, 103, 100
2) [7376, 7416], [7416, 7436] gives 94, 94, 98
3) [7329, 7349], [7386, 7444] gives 104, 104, 98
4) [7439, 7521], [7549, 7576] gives 101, 101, 99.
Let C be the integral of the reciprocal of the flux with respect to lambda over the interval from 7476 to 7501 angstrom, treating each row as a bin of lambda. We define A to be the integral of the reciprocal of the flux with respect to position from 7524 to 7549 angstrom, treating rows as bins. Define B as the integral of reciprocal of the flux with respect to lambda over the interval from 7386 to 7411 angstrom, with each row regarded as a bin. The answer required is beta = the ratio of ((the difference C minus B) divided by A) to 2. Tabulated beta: 0.000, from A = 2.51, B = 2.57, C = 2.57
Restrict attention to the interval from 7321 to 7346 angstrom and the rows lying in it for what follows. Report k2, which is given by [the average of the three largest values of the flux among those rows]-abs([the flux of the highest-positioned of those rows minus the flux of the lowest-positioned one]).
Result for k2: 11.1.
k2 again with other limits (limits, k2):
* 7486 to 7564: 9.8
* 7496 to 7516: 8.4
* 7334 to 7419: 11.0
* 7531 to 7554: 10.3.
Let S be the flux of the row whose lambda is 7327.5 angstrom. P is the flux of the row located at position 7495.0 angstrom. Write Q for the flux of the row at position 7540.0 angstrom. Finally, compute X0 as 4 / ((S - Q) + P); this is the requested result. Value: 0.453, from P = 9.38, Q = 10.1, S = 9.542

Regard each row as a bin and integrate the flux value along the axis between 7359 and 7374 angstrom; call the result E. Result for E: 157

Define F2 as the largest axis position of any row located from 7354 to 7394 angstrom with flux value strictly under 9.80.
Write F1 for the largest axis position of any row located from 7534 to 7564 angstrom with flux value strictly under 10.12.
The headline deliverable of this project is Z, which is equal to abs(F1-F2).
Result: 170.0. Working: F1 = 7560.0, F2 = 7390.0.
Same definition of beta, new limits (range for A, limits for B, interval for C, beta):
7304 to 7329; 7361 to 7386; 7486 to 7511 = 0.016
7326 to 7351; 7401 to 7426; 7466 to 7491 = -0.025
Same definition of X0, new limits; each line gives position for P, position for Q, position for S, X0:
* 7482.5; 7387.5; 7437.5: 0.391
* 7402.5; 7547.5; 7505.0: 0.378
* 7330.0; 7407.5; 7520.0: 0.411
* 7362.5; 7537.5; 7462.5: 0.360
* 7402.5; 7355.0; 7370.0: 0.321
